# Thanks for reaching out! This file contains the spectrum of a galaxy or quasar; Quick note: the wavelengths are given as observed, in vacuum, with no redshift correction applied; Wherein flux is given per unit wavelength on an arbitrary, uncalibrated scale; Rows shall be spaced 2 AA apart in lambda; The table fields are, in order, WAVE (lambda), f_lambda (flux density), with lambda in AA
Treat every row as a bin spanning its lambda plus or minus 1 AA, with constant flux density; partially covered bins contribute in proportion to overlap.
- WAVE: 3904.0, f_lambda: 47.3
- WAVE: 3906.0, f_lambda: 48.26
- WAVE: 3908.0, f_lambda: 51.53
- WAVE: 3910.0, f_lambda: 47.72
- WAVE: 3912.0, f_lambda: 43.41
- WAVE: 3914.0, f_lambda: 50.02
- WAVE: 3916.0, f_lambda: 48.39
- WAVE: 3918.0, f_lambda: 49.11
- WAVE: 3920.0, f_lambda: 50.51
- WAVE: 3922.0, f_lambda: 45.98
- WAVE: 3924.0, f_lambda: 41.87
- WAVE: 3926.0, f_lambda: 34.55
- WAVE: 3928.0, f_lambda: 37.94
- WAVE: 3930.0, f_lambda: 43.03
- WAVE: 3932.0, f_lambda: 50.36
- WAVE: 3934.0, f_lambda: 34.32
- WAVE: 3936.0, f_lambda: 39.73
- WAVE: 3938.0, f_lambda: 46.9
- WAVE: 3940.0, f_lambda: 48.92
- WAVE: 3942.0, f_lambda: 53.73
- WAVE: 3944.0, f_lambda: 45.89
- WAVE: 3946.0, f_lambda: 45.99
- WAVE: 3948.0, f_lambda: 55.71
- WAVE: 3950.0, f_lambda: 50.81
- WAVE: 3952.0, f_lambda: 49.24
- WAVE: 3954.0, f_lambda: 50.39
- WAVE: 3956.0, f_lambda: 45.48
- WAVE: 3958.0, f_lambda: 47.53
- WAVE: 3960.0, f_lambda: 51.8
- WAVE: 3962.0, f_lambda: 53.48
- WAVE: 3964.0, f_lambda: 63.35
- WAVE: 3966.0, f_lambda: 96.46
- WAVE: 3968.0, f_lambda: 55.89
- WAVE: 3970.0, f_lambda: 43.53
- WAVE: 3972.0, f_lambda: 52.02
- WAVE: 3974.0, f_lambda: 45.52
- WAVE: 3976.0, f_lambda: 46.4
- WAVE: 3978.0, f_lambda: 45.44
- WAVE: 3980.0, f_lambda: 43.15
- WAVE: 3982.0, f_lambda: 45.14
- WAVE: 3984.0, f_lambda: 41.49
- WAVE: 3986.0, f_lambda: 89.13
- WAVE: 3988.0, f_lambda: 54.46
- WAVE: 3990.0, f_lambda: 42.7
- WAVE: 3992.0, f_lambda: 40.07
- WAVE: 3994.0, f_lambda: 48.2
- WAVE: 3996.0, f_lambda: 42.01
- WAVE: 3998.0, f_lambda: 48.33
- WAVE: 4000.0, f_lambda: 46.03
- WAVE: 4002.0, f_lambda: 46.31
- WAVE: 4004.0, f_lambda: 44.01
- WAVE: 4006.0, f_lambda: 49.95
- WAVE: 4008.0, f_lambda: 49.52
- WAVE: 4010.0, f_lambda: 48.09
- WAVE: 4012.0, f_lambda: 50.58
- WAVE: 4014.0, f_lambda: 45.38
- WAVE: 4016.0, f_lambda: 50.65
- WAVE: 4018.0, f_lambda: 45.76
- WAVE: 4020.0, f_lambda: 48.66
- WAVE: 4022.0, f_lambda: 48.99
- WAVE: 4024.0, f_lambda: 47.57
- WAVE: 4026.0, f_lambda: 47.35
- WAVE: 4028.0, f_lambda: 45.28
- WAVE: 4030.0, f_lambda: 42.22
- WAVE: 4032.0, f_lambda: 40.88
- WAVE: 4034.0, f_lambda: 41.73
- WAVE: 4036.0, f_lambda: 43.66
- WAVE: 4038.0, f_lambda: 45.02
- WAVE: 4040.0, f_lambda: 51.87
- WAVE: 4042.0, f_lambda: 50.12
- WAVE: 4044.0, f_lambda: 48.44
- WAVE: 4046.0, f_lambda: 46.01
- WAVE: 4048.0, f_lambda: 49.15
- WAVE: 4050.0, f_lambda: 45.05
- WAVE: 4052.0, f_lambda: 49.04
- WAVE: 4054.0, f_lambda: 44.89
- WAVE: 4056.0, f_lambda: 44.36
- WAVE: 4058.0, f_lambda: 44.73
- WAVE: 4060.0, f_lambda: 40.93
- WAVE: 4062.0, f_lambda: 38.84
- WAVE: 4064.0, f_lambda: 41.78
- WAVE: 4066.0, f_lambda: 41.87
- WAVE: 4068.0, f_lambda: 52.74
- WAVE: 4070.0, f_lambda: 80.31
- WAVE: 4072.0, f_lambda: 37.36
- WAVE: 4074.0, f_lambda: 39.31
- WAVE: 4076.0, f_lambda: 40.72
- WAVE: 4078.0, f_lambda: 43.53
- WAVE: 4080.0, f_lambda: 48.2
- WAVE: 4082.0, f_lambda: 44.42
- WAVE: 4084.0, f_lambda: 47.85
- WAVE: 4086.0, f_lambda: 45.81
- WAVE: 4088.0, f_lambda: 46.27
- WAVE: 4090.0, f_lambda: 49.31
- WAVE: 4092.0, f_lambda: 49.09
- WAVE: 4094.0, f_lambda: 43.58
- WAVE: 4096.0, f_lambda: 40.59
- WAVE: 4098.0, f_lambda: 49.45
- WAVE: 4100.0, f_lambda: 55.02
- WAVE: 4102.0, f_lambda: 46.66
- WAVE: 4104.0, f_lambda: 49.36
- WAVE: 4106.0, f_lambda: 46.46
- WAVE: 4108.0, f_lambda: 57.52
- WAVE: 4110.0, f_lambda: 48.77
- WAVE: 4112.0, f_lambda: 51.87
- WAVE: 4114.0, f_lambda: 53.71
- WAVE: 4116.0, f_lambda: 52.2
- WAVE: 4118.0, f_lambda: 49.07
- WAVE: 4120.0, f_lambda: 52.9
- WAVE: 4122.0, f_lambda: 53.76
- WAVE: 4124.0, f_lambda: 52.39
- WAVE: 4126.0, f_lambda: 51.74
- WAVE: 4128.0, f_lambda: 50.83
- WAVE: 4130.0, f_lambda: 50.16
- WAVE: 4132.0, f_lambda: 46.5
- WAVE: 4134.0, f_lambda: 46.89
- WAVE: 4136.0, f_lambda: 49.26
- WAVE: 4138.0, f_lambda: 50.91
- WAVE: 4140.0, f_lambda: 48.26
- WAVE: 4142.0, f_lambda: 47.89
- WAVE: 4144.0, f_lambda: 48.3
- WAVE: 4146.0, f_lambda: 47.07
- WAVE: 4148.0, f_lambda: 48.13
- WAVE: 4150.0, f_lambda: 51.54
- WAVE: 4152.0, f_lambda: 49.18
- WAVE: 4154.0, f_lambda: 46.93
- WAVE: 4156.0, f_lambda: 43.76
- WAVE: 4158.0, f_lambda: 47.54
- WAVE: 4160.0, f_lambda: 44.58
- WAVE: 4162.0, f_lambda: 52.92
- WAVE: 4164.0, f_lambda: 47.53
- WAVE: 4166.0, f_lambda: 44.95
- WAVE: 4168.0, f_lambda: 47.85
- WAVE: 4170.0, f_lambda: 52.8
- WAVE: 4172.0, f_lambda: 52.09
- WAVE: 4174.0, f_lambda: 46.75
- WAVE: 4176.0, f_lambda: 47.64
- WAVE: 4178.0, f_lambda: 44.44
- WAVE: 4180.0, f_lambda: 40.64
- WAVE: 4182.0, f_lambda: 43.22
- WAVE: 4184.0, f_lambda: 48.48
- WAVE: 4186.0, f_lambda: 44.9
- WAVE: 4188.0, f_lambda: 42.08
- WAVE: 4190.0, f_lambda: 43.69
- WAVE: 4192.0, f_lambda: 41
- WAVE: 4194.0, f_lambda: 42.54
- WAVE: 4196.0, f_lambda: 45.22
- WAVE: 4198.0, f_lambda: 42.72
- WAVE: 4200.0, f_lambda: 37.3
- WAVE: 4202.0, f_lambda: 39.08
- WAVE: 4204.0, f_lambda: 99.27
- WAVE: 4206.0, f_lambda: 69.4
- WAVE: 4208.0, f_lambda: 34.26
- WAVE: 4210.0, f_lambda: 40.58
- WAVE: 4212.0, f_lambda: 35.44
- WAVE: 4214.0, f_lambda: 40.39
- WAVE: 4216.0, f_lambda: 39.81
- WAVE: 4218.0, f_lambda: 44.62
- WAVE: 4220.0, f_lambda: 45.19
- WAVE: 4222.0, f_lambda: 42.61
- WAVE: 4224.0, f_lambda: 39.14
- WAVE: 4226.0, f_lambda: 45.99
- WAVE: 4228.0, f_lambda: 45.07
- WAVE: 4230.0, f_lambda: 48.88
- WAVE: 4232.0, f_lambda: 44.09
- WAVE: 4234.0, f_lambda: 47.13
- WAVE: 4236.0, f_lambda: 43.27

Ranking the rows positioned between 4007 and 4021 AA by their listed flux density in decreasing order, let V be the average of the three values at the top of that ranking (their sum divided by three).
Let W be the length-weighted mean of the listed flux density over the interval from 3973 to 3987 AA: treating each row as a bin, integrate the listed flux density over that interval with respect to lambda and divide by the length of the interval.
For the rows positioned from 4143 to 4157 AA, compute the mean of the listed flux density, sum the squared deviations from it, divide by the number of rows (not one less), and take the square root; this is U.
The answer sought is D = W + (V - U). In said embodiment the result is 99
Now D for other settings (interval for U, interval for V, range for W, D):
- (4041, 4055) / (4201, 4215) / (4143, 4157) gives 116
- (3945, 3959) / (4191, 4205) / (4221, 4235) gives 104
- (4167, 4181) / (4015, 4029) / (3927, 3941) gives 89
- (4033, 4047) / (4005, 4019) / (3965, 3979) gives 102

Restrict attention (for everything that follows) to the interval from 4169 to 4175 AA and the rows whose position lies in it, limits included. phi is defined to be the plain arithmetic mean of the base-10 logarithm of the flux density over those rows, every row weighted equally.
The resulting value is 1.70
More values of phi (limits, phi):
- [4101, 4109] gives 1.70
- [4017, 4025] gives 1.68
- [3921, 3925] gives 1.64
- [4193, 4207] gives 1.70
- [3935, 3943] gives 1.67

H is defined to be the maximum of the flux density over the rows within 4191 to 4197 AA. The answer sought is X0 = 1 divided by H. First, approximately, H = 45.22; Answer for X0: 0.0221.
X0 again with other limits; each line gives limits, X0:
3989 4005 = 0.0207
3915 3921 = 0.0198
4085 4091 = 0.0203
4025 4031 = 0.0211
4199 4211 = 0.0101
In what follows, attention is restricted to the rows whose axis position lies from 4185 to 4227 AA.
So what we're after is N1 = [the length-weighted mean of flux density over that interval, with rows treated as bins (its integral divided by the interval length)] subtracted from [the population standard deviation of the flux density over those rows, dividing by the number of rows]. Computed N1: -31.7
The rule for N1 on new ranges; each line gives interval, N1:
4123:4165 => -46.3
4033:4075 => -37.9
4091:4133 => -46.3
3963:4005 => -36.9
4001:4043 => -43.7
